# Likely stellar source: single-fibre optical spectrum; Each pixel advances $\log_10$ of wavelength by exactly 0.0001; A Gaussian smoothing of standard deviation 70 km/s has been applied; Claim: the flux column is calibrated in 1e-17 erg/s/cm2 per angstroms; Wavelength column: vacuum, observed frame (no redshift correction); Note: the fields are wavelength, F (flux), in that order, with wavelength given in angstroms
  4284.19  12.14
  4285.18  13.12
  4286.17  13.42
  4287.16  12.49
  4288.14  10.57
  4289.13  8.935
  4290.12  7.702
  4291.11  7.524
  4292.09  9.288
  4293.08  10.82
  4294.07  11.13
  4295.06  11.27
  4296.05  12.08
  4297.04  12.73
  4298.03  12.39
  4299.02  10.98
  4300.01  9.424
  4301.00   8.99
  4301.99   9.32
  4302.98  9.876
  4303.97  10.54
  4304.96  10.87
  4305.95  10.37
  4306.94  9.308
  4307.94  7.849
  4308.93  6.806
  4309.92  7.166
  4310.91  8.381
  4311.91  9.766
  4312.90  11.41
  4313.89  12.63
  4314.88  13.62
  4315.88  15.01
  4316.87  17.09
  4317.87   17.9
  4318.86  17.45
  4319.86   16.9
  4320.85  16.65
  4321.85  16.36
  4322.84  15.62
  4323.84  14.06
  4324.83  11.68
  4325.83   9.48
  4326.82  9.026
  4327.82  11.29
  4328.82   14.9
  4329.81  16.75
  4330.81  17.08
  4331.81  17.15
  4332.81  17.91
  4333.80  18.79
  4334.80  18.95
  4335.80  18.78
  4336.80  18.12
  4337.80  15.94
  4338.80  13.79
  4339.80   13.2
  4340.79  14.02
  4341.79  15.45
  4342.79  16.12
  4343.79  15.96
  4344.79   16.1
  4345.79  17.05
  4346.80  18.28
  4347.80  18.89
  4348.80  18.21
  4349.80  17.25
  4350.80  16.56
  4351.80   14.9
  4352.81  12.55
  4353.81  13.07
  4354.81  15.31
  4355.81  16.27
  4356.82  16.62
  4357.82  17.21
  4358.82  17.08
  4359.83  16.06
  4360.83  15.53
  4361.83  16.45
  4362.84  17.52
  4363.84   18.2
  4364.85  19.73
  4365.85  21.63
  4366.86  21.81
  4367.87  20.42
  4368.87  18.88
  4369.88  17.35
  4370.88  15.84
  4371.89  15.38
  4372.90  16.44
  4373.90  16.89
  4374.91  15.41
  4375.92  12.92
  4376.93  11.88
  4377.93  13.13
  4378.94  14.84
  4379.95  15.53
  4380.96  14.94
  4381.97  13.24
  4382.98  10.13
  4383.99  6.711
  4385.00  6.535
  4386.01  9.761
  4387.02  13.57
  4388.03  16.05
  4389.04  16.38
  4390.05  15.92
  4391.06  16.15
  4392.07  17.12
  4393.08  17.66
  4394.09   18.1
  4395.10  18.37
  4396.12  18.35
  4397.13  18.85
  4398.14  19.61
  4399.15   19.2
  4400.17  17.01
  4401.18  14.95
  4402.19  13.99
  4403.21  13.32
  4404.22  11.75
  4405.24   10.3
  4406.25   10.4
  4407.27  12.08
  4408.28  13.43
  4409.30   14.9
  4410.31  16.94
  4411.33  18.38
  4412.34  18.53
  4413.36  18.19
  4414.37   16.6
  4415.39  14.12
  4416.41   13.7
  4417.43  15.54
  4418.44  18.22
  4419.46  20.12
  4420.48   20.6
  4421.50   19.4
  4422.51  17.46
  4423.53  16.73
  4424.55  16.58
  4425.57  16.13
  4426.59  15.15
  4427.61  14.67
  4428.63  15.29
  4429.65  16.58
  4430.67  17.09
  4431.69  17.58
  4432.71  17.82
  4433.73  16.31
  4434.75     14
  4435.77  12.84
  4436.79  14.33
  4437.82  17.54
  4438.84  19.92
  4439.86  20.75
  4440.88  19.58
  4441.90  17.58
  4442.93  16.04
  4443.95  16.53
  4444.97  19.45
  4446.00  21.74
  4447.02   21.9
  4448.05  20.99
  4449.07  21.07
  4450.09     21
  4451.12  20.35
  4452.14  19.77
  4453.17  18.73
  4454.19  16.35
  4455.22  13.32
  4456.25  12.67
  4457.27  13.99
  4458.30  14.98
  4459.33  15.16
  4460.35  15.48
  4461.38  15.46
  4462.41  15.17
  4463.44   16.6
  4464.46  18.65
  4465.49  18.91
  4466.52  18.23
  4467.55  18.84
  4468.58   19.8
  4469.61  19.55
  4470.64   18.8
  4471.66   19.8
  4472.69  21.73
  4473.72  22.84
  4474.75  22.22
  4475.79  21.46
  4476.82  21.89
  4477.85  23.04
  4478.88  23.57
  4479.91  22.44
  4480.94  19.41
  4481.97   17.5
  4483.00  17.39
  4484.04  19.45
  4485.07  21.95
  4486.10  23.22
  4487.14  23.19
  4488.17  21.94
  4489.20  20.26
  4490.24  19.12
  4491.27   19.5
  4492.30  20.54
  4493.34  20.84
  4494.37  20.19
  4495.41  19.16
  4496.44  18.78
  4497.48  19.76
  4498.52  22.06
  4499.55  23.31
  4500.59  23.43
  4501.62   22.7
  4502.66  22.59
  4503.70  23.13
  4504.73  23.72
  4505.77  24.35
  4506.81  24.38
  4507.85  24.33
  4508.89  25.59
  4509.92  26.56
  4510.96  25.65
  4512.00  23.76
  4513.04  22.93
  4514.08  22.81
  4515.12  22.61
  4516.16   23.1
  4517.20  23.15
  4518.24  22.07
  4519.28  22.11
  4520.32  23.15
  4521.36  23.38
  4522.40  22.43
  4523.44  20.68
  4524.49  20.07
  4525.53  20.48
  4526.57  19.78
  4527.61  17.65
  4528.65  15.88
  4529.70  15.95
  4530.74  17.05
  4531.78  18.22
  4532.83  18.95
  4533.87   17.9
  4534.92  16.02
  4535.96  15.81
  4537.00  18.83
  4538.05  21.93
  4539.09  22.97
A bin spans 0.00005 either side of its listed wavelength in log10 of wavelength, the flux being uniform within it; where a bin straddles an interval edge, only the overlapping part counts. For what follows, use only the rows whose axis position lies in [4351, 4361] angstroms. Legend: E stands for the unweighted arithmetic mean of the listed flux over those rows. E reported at 15.5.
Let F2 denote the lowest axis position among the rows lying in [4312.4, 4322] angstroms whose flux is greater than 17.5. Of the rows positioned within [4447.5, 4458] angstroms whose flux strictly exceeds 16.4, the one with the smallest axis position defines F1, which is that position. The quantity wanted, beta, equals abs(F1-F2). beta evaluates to 130.2 angstroms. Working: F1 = 4448.05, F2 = 4317.87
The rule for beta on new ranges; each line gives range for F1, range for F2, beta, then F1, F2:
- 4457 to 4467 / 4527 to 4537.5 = 64.2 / 4463.44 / 4527.61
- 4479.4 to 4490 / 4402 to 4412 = 68.6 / 4479.91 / 4411.33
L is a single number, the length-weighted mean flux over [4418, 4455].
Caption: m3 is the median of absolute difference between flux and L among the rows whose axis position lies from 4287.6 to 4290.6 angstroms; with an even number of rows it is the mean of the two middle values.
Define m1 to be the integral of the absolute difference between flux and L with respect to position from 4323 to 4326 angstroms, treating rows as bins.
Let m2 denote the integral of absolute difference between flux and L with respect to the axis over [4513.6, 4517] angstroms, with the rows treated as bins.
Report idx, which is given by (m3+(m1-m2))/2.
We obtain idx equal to 4.3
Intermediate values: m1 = 16.5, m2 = 17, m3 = 9.0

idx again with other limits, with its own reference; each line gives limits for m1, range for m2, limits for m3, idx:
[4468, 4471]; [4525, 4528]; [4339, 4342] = 1.7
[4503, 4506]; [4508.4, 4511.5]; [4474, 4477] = -1.9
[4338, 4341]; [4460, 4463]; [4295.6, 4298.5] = 5.1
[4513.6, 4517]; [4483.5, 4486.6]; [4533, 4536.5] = 3.8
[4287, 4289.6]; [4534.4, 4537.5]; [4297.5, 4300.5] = 10.6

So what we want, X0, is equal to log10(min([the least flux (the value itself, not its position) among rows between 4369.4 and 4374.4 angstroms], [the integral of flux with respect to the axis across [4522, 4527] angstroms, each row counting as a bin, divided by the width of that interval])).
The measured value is 1.19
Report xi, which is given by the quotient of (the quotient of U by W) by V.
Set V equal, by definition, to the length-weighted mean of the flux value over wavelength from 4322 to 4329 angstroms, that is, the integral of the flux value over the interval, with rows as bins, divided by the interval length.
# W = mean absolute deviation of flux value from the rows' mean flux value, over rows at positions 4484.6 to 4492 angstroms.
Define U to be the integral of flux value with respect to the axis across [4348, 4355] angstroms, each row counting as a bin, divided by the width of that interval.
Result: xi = 0.87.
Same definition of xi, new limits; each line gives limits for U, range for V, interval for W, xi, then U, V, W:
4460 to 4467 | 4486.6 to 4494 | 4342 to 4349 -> 0.77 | 17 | 21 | 1.05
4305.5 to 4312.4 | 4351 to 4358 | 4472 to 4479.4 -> 0.87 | 8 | 15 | 0.65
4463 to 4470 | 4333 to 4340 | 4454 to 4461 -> 1.04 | 19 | 17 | 1.06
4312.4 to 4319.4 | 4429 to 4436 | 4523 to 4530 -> 0.51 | 15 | 16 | 1.84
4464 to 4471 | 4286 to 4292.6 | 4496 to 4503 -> 1.33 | 19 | 10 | 1.45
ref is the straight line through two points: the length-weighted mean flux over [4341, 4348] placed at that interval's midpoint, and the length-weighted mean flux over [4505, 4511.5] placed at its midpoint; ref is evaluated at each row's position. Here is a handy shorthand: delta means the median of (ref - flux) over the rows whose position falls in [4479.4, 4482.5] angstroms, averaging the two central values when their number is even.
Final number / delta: 4.3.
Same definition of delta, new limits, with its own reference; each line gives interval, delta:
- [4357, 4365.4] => 0.2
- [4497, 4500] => 2.5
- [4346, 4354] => 0.0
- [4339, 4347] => 0.6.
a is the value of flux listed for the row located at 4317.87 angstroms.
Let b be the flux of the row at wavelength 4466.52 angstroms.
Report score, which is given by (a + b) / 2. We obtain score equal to 18.1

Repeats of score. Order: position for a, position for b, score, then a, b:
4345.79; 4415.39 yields 15.6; 17.05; 14.12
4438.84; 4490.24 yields 19.5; 19.92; 19.12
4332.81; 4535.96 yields 16.9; 17.91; 15.81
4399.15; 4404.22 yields 15.5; 19.2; 11.75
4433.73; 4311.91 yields 13.0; 16.31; 9.766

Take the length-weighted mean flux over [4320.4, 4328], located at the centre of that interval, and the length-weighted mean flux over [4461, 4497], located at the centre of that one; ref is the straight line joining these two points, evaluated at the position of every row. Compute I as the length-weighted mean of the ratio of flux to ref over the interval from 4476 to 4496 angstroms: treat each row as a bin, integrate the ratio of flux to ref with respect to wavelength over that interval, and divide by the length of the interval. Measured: 1.02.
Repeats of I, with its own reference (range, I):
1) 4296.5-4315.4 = 0.83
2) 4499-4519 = 1.11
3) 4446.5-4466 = 0.92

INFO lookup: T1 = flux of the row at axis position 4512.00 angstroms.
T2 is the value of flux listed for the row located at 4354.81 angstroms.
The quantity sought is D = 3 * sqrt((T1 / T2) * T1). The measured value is 18.2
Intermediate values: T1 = 23.76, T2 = 15.31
